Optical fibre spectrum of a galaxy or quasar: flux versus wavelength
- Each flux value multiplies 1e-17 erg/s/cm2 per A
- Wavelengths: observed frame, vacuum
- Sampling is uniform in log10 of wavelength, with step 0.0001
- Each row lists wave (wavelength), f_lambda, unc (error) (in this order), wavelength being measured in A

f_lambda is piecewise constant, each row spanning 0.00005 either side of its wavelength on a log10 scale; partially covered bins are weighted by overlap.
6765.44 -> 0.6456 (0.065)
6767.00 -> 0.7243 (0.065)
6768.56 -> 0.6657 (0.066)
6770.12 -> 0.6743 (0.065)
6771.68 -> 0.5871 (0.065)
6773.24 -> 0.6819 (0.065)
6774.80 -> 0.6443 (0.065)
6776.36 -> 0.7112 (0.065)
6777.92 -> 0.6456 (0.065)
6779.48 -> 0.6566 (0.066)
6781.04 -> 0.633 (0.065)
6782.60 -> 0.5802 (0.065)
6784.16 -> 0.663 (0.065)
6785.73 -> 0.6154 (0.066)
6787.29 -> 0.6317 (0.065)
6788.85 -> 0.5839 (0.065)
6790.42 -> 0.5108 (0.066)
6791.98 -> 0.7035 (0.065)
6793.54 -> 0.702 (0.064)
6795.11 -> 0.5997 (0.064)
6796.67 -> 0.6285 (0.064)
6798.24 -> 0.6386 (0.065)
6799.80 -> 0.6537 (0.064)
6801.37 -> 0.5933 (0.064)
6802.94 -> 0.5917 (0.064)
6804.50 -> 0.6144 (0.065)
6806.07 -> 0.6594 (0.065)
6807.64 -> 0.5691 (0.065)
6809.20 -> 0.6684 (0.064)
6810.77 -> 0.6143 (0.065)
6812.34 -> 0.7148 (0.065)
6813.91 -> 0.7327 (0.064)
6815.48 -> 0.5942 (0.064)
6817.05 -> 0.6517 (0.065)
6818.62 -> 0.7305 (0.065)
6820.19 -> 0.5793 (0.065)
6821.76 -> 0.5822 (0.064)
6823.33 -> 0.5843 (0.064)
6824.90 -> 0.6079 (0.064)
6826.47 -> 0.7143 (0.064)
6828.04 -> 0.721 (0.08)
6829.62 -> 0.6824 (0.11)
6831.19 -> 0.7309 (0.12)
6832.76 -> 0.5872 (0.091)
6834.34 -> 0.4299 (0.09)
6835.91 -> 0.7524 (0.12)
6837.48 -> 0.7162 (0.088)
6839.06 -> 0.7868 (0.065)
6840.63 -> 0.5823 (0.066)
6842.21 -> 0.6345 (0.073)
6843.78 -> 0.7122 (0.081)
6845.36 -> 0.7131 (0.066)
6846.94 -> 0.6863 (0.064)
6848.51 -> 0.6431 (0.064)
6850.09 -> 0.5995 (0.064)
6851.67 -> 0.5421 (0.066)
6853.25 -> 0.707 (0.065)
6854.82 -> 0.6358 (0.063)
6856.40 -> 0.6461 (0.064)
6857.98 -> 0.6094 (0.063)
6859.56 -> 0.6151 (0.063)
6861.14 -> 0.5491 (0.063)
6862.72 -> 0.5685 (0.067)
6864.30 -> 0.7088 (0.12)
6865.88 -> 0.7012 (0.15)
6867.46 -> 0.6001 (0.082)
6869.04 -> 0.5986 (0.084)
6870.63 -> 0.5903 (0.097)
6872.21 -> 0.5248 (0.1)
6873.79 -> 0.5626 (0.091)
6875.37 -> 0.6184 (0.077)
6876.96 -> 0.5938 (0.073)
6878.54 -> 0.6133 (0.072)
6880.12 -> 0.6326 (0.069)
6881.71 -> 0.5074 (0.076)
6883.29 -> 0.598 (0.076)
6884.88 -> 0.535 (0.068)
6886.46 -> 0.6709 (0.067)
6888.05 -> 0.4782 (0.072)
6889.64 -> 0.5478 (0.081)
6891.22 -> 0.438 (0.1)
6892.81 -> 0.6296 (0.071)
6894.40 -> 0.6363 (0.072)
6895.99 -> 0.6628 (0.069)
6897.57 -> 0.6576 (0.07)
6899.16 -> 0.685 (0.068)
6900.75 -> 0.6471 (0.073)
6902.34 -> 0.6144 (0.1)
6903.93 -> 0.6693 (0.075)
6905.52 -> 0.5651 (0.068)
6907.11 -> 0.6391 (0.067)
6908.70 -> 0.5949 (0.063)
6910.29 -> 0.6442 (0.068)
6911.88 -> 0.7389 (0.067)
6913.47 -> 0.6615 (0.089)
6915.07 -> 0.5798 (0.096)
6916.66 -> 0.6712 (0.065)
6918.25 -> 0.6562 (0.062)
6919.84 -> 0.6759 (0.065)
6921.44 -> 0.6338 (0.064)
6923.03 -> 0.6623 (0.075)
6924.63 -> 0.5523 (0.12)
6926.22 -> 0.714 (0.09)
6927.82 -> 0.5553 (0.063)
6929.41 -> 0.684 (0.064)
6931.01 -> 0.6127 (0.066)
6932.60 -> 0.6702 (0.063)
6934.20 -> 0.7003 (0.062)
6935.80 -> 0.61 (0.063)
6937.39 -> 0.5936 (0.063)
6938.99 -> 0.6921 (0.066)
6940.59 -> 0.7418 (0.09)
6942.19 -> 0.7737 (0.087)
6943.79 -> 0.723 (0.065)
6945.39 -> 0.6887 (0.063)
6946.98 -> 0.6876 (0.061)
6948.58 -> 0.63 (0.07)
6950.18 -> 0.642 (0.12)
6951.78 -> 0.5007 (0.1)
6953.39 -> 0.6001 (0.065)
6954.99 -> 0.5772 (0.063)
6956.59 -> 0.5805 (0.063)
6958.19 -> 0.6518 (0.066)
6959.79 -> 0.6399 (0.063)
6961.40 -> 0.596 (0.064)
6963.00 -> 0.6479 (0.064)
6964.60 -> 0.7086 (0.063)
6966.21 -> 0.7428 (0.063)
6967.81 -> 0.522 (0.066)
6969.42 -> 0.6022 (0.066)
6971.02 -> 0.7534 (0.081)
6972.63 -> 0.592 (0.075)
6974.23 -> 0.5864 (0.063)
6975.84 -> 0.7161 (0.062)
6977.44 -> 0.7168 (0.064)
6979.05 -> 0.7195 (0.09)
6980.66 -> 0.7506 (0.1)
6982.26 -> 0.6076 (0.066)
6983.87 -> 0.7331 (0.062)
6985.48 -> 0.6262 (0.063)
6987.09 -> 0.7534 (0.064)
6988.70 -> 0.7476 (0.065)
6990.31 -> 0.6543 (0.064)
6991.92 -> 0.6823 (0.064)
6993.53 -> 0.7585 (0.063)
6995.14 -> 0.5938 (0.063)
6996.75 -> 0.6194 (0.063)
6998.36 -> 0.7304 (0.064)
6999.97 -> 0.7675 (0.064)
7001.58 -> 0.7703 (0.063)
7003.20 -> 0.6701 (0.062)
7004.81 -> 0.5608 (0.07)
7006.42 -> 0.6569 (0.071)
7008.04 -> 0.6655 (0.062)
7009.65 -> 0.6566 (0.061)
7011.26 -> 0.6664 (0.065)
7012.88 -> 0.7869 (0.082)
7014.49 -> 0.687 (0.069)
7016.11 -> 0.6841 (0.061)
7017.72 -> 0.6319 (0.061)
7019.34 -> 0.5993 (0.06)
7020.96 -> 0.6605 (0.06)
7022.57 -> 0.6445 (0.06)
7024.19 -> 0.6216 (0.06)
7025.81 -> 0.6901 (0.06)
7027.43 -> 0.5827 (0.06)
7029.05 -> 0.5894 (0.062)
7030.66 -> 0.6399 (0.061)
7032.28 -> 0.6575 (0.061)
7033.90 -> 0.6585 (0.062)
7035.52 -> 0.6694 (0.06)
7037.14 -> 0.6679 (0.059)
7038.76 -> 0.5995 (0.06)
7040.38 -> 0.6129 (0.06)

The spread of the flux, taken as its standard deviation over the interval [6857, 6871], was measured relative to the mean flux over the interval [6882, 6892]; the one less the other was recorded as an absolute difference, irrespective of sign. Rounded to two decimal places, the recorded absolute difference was 0.49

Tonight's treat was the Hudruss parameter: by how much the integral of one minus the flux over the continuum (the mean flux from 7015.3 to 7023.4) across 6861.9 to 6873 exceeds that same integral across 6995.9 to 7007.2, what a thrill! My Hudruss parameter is 1.2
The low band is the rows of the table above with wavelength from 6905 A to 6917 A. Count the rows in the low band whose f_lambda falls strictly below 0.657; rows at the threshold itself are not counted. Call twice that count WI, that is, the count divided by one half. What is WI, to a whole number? 10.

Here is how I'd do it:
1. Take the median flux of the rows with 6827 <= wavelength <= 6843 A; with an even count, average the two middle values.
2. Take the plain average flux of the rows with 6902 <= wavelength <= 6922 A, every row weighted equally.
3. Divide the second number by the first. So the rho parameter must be 0.92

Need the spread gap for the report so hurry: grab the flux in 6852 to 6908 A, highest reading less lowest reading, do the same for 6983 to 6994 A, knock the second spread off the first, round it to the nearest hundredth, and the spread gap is 0.14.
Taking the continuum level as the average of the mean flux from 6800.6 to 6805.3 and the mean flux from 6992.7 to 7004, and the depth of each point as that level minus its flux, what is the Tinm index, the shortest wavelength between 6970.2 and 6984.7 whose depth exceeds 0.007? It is 6972.63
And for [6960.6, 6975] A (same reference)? 6961.40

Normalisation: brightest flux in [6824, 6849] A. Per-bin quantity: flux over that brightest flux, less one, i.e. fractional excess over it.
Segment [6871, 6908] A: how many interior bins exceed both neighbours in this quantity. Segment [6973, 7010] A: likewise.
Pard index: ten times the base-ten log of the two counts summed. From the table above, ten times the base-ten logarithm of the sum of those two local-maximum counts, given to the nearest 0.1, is 11.5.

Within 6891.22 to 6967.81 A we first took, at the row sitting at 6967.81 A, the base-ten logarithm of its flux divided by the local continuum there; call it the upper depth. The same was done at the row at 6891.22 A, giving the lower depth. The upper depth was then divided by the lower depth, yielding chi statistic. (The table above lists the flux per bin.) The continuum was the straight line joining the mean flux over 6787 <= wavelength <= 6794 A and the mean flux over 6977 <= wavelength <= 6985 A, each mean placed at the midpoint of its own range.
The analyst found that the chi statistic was 1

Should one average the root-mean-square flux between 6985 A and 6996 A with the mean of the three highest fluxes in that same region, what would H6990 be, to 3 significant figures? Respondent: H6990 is 0.722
